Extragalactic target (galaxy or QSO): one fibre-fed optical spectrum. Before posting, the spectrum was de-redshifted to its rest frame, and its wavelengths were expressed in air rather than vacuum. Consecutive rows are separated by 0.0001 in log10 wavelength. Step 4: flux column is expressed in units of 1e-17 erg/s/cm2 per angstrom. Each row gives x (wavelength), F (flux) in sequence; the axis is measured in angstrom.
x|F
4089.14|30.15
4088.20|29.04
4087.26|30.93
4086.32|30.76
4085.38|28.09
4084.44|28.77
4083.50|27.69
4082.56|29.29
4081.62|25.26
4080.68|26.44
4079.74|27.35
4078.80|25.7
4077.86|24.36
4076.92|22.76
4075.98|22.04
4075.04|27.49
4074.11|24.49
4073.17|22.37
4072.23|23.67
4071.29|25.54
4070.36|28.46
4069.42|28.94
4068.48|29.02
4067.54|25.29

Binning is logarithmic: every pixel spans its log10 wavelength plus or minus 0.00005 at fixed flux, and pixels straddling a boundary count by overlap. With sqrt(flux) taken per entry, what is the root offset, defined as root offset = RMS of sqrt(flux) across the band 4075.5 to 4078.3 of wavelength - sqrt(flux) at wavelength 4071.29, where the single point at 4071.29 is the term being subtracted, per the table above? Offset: -0.25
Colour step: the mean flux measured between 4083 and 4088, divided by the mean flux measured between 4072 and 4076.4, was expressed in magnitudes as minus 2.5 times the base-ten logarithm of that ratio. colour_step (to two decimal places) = -0.21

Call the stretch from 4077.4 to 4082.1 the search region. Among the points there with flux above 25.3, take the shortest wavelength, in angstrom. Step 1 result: 4078.80 angstrom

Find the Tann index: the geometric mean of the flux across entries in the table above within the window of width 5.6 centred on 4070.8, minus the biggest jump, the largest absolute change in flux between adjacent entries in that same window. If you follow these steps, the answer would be 23.3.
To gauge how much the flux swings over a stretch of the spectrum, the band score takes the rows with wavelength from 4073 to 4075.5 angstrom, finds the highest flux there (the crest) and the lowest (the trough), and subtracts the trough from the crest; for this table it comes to 5.1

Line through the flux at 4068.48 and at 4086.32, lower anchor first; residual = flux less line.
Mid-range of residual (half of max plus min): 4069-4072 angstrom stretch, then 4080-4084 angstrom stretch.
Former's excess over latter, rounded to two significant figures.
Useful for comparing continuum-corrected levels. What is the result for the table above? 1.1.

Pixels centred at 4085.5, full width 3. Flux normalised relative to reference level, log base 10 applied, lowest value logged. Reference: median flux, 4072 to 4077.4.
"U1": 0.08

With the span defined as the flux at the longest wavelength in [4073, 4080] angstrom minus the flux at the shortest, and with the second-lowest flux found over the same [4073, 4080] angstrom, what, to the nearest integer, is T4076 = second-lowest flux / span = 4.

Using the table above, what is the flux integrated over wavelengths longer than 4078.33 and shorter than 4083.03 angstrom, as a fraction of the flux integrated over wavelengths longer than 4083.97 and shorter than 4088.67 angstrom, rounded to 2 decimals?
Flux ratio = 0.91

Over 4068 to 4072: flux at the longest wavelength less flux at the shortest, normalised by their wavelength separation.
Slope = -1.24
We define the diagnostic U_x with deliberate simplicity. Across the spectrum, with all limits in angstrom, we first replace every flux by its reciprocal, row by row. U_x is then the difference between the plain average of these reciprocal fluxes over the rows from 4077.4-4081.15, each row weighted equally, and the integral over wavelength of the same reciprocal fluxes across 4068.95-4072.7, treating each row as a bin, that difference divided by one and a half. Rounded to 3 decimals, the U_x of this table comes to -0.069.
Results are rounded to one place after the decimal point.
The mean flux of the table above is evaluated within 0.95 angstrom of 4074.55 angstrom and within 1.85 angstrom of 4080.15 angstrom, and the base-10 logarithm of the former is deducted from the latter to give 24.8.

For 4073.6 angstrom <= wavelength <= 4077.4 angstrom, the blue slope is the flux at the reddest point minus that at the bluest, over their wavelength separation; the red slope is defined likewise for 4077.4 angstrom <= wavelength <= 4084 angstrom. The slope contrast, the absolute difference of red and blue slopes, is 1.2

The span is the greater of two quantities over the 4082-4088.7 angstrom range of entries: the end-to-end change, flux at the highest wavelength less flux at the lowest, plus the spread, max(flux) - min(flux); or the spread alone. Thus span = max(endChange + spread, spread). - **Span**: 3.2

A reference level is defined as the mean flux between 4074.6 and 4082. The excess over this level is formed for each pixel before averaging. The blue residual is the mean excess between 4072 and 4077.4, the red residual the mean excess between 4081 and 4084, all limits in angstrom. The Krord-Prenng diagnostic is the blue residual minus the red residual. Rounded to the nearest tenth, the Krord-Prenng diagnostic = -3.6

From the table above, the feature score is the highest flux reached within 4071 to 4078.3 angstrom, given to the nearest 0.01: 27.49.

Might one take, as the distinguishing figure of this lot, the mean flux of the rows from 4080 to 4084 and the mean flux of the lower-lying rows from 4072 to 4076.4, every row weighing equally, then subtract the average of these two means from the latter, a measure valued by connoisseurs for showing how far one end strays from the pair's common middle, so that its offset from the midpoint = -1.6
